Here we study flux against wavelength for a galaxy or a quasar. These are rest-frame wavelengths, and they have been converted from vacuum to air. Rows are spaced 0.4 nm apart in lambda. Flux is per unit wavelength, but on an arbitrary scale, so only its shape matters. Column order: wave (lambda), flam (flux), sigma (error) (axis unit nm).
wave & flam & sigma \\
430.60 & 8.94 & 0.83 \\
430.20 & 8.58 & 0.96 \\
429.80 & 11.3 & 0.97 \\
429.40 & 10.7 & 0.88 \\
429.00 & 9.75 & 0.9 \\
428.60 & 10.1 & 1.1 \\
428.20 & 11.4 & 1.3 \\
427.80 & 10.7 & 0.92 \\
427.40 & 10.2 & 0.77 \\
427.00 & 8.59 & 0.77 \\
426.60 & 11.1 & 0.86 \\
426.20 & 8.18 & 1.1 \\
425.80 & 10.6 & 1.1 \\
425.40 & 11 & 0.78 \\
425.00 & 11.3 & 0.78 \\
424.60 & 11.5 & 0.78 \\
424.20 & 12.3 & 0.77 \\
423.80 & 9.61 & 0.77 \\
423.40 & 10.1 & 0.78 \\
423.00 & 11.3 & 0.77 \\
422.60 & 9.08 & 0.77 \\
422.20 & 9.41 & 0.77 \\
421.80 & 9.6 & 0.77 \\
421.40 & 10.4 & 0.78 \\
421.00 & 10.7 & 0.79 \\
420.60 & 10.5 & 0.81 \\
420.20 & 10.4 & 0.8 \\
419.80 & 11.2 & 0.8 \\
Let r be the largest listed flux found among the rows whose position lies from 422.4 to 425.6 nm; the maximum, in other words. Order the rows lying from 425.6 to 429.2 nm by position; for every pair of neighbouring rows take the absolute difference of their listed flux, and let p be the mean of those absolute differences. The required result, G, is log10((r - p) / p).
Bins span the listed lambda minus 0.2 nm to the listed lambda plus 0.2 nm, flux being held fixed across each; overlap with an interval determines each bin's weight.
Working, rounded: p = 1.5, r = 12.3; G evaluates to 0.8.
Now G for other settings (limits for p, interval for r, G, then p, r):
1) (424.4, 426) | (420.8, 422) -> 1.5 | 0.3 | 10.7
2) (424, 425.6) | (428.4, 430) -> 1.4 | 0.4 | 11.3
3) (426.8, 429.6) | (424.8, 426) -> 1.1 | 0.9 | 11.3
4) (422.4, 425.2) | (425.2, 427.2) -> 0.9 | 1.3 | 11.1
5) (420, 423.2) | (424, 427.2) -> 1.3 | 0.6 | 12.3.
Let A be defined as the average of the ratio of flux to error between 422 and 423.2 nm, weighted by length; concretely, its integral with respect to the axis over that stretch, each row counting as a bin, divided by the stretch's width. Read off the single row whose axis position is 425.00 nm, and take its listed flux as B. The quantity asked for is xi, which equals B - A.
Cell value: -1.6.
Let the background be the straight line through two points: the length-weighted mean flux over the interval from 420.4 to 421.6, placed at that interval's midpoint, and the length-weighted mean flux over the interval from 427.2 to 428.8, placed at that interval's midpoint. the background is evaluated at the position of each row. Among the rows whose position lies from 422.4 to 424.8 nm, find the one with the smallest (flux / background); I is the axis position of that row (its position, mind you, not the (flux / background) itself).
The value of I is 422.60 nm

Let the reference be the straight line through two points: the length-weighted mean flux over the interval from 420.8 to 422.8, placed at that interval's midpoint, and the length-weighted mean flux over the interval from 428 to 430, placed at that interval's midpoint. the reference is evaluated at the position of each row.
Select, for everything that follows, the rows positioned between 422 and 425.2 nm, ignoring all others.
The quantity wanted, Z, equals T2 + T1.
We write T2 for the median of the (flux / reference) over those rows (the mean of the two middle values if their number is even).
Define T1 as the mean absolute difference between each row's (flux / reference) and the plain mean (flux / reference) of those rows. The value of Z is 1.15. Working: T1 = 0.095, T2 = 1.06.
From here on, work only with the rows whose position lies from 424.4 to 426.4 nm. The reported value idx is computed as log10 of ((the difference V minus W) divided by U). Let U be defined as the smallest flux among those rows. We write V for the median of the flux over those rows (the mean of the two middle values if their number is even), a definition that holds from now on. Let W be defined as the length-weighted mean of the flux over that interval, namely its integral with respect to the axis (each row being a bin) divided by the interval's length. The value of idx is -1.23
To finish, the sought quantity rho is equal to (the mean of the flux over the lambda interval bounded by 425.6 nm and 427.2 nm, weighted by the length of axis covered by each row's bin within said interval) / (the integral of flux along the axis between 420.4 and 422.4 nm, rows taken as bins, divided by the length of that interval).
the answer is 0.95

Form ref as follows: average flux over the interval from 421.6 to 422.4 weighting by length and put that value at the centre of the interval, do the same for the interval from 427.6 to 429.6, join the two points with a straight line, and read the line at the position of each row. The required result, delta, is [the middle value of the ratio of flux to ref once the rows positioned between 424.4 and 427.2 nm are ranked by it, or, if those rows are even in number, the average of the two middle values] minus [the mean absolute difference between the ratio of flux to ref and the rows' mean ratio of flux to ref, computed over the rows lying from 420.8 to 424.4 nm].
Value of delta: 1.00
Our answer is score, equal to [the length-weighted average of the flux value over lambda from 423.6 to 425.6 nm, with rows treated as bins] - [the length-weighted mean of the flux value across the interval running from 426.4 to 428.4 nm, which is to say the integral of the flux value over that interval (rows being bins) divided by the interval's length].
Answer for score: 0.7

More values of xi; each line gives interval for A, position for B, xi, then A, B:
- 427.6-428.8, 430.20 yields -1.3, 9.9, 8.58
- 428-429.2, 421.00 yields 1.1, 9.6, 10.7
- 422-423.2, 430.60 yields -4.0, 12.9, 8.94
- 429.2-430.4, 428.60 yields -0.8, 10.9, 10.1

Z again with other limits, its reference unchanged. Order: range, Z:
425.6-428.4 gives 1.11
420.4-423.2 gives 1.13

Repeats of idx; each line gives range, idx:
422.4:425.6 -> -1.38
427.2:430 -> -1.96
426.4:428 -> -1.45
